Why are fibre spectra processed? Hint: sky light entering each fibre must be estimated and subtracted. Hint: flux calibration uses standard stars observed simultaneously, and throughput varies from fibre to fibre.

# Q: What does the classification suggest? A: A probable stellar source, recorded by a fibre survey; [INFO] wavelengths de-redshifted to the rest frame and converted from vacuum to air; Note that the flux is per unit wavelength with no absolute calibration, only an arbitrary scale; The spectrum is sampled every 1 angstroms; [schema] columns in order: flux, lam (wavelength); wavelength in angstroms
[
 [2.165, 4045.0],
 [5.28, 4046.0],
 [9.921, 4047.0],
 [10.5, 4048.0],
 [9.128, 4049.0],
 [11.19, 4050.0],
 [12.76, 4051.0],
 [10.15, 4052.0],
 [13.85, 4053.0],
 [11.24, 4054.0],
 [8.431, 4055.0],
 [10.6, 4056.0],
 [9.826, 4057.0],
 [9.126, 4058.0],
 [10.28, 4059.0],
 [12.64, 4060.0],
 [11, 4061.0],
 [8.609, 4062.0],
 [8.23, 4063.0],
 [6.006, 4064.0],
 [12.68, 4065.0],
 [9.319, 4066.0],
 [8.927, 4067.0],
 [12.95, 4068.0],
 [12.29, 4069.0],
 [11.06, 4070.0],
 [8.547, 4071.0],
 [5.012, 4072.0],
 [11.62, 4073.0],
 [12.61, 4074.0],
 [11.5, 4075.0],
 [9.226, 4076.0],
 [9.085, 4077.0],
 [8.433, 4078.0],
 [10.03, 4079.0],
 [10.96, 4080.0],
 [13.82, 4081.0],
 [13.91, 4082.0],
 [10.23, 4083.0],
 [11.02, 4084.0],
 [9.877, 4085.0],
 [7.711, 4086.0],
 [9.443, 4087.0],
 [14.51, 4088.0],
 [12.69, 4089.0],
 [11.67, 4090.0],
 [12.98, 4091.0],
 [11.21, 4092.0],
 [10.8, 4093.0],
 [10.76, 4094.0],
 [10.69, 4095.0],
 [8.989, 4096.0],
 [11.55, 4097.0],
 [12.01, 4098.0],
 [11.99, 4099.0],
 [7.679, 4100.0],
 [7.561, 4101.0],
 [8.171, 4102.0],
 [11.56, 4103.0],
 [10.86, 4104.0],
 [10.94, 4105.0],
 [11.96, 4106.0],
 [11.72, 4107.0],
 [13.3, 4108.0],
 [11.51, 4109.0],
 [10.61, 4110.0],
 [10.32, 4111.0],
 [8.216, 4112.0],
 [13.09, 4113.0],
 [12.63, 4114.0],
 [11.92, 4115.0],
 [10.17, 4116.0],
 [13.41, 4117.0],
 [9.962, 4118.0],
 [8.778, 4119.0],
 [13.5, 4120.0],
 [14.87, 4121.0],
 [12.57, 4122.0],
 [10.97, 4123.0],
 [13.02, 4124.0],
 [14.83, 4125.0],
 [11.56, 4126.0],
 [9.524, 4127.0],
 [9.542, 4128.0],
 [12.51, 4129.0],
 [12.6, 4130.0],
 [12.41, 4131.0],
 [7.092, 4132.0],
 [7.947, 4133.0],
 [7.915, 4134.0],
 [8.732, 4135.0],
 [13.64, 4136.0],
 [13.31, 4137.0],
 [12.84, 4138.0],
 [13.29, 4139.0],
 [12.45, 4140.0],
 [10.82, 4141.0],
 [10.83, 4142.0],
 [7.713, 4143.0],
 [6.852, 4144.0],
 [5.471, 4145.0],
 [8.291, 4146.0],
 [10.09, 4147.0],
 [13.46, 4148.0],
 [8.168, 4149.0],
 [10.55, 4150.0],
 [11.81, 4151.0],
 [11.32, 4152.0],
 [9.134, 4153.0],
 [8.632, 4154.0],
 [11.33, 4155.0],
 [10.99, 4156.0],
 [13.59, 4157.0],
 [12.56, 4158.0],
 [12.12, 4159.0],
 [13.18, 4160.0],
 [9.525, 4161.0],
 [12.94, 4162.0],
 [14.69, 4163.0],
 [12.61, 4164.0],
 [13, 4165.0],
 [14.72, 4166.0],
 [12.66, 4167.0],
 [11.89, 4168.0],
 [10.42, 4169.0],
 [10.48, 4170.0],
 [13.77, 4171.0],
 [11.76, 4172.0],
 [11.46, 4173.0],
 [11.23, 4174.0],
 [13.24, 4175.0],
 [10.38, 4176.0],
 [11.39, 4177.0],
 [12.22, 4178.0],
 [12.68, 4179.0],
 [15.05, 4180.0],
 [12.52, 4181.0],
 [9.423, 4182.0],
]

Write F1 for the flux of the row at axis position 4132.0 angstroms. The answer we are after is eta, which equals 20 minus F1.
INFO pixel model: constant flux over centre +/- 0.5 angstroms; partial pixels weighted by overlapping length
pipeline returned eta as 13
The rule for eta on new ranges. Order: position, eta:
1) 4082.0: 6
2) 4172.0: 8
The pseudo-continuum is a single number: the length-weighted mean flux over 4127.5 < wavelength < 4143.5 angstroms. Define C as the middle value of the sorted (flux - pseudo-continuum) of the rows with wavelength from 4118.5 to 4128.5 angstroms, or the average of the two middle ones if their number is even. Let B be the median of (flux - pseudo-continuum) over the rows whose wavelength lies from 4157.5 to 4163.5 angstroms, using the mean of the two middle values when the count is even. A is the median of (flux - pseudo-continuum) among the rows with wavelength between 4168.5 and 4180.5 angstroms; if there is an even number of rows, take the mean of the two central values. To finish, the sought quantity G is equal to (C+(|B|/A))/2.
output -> 1.9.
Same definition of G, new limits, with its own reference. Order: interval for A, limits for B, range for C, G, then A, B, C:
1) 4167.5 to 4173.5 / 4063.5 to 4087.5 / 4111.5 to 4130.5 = 1.3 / 0.8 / -0.7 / 1.7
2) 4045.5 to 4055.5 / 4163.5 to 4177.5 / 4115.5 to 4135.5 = -0.7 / -0.5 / 1.0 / 0.4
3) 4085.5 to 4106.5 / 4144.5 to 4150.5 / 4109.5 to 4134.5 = 9.9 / 0.1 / -1.7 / 0.7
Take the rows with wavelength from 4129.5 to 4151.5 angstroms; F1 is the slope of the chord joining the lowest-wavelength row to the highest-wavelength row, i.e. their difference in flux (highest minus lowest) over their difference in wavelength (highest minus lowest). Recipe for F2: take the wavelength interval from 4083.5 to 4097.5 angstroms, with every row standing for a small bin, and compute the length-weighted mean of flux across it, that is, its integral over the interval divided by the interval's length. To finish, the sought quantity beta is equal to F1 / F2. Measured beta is -0.003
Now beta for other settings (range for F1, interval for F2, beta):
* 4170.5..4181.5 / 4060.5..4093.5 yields -0.012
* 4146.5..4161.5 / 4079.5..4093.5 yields -0.004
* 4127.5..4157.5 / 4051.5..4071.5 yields 0.014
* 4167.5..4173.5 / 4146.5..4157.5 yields -0.008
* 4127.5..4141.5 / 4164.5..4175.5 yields 0.008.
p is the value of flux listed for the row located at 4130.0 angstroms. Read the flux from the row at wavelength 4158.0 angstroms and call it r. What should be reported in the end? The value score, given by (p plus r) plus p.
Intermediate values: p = 12.6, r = 12.56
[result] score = 37.8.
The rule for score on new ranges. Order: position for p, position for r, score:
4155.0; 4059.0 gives 32.9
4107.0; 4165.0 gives 36.4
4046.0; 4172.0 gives 22.3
